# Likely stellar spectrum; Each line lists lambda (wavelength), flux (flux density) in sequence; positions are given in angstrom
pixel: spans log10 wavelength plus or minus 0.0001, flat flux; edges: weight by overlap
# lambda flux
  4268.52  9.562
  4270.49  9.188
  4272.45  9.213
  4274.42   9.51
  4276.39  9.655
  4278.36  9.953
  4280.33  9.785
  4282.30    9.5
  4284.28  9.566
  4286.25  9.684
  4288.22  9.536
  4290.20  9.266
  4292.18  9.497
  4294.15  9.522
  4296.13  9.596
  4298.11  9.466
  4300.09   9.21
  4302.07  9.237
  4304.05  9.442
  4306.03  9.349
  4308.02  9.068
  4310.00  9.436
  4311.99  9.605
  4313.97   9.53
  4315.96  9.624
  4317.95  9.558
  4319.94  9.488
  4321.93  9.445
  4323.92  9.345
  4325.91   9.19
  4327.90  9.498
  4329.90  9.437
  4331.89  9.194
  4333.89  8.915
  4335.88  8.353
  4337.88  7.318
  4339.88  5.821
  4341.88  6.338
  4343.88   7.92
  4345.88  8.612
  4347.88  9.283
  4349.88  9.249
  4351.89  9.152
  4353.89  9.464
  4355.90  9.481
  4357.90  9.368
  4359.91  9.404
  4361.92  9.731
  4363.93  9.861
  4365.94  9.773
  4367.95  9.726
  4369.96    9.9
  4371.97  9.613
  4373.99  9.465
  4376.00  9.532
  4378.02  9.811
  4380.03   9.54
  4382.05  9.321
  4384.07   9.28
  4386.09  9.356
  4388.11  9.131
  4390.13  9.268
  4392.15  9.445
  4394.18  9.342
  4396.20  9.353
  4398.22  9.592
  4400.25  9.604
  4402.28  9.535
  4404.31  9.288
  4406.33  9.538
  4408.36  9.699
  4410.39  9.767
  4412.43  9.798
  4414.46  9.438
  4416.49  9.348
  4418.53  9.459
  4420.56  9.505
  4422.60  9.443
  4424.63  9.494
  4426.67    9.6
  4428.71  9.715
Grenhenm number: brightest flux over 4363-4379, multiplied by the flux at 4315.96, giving 95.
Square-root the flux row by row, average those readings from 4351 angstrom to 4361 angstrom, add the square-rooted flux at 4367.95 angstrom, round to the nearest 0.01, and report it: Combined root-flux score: 6.18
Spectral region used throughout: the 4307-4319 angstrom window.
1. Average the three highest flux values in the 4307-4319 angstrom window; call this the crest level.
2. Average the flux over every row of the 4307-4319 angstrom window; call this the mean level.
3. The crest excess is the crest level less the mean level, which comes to 0.13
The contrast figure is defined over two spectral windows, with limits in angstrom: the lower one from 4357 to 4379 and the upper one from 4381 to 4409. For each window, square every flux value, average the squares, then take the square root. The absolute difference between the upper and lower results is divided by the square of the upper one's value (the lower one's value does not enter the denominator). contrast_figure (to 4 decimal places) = 0.0027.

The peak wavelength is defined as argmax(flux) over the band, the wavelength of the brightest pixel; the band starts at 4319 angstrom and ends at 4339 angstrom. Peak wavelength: 4327.90 angstrom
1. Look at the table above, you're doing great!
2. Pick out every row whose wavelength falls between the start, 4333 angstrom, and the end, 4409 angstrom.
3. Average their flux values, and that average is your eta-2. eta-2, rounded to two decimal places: 9.14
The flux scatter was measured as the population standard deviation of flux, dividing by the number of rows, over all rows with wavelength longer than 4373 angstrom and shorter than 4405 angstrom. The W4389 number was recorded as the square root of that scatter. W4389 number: 0.4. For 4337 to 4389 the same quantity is 1.0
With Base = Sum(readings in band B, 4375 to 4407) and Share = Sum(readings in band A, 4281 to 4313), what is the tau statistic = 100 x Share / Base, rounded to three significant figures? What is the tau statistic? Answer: 100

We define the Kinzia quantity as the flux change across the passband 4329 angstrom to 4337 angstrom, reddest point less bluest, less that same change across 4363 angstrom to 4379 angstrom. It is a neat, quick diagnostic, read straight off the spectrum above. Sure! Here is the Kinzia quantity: -1.03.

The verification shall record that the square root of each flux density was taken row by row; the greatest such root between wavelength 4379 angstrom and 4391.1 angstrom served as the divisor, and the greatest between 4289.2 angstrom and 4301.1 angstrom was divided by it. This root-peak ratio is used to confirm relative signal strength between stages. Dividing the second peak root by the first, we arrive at 1.00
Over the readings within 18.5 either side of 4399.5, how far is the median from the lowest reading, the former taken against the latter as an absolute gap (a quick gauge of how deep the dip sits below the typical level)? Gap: 0.3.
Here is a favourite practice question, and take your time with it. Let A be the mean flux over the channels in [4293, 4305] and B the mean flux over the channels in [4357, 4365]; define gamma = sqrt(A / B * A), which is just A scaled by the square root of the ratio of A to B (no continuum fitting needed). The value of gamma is 3.04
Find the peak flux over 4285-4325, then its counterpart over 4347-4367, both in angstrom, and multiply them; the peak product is 95.5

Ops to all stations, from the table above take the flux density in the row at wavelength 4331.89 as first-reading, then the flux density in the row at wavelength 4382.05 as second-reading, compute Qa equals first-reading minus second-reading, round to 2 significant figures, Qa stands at -0.13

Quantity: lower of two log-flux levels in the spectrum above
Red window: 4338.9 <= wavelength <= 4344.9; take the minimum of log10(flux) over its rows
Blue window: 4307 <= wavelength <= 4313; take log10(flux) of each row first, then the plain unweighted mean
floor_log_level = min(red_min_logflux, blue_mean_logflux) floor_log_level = 0.765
